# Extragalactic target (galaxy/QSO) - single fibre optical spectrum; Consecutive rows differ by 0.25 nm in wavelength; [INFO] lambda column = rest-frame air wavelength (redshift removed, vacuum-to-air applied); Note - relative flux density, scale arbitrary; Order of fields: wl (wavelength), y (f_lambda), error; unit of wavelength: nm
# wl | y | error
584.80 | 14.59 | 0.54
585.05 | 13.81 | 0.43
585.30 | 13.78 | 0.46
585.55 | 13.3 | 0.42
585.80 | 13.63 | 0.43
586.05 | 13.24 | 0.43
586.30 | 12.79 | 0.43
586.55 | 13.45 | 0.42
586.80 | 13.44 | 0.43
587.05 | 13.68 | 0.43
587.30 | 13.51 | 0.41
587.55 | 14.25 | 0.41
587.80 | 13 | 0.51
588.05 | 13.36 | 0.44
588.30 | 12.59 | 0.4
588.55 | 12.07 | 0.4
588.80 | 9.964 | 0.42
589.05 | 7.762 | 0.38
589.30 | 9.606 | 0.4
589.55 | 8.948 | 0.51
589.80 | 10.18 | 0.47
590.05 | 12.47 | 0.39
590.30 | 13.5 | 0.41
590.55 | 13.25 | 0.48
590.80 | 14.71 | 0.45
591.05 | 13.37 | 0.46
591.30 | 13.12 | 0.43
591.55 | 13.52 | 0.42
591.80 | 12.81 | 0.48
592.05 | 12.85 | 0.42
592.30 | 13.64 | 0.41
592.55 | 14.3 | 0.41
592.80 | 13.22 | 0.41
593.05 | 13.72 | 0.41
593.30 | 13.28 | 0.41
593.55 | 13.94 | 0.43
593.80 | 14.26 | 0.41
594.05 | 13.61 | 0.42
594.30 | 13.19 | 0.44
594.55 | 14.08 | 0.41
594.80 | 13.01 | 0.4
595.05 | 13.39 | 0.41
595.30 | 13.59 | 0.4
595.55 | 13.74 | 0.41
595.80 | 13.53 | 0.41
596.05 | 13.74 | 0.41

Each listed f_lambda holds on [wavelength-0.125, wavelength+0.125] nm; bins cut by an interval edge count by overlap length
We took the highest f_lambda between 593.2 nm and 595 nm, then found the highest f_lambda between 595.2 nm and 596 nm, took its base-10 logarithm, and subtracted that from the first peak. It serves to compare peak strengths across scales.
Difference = 13.1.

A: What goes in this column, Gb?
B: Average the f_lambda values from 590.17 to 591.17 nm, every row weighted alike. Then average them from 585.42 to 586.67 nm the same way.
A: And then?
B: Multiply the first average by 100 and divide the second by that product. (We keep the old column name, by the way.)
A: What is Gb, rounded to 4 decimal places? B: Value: 0.0097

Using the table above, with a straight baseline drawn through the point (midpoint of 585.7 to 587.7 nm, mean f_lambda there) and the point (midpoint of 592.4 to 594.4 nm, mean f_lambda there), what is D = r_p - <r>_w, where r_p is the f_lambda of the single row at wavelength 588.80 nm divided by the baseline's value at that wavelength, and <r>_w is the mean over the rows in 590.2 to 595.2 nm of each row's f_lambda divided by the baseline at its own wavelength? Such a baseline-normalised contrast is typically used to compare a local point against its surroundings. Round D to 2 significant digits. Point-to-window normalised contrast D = -0.26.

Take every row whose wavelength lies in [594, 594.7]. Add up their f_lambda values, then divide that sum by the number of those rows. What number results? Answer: 13.6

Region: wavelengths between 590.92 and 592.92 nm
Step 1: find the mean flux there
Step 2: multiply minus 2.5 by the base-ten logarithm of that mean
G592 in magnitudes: -2.81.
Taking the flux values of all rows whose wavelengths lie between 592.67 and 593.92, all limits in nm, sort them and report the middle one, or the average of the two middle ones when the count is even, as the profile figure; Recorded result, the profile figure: 13.7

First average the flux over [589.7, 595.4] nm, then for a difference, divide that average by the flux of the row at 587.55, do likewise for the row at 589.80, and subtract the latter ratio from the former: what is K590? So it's -0.375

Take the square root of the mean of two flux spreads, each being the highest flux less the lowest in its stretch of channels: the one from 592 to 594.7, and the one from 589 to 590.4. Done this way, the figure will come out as 1.90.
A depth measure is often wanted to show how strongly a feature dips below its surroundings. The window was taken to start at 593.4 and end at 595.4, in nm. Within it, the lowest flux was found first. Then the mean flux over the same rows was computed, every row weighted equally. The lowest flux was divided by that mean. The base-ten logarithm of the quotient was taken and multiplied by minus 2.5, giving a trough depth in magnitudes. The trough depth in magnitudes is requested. 0.051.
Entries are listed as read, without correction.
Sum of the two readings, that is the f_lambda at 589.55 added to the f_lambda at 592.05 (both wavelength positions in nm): 21.8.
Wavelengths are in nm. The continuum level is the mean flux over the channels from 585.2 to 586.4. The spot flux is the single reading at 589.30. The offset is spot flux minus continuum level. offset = -3.7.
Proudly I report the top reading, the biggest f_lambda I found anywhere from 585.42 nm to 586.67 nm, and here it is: 13.63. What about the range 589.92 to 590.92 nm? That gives 14.71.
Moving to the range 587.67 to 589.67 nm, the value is 13.36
